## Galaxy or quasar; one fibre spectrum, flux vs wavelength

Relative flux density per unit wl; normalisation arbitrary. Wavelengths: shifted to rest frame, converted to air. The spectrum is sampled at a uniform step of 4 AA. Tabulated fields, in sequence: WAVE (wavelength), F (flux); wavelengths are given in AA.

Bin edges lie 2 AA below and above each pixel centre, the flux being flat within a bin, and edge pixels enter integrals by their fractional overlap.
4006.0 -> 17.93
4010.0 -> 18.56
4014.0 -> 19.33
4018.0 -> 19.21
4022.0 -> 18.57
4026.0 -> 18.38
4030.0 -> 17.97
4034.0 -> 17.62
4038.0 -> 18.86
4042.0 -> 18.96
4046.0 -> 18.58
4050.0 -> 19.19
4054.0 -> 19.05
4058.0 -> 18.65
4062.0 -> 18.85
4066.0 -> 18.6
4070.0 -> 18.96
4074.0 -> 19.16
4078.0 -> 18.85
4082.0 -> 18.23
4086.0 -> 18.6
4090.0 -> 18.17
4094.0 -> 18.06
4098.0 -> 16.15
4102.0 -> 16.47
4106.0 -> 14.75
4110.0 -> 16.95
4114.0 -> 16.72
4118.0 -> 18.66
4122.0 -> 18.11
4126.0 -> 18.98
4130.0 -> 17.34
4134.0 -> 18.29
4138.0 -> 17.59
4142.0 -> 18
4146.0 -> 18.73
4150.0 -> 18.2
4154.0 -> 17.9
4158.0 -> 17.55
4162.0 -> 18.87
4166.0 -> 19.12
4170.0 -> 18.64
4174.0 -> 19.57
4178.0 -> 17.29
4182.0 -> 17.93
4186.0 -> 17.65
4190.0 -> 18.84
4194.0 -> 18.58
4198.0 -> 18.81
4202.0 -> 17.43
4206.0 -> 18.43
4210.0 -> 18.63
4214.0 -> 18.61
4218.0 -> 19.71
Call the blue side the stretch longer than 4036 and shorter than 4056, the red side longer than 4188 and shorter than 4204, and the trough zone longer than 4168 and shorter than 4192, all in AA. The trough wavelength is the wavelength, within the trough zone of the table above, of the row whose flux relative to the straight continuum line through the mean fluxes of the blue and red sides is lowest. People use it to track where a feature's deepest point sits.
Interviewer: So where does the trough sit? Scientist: 4178.0 AA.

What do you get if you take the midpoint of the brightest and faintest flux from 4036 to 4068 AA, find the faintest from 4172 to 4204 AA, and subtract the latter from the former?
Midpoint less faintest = 1.6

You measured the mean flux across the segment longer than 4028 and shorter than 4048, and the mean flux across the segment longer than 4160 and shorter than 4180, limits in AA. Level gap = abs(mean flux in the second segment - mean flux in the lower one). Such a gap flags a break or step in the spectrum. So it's 0.30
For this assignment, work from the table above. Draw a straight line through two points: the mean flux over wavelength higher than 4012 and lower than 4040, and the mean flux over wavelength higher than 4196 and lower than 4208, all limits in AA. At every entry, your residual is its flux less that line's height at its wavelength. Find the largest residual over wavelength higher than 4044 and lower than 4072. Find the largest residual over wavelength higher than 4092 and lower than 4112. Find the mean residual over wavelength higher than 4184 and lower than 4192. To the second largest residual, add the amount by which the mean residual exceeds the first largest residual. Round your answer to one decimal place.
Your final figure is -1.1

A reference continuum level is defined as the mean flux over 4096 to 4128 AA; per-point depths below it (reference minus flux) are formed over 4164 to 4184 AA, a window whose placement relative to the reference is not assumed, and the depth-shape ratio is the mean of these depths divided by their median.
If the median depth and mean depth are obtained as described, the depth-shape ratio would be 0.92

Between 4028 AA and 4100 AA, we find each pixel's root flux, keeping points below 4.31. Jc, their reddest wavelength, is 4098.0 AA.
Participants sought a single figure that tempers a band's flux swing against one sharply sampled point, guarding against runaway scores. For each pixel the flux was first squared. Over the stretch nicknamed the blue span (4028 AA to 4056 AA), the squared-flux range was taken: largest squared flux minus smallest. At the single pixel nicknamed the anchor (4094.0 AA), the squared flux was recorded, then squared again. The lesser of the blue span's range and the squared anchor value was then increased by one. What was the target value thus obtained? 59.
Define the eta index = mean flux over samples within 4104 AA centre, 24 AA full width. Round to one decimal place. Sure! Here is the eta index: 16.5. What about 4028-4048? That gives 18.4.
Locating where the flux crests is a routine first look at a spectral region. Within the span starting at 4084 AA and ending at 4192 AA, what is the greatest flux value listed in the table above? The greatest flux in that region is 19.57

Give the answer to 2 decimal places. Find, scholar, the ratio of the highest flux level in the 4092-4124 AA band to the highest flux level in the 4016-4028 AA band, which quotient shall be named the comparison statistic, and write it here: 0.97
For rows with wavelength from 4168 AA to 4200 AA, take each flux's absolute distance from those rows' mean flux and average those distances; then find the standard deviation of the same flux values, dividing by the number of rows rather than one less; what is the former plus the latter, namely 1.3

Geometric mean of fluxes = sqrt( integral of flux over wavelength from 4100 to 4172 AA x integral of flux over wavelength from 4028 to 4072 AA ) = 1027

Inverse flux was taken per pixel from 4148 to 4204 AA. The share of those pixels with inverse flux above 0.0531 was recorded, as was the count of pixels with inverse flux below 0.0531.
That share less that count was -3.3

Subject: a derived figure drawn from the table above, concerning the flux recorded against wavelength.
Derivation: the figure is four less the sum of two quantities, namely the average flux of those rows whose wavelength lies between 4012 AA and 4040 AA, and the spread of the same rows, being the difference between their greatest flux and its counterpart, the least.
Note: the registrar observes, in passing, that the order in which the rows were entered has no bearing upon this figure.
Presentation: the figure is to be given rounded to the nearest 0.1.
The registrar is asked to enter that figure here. -16.3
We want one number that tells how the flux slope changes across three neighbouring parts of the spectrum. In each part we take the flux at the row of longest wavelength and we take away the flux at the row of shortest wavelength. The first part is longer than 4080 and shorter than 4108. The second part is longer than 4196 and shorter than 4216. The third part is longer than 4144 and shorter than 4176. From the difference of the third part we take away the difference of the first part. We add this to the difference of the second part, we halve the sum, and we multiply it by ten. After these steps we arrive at 21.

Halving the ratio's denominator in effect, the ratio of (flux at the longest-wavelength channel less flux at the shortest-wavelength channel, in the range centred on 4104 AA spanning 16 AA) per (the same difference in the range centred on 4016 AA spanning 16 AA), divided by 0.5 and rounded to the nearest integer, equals 160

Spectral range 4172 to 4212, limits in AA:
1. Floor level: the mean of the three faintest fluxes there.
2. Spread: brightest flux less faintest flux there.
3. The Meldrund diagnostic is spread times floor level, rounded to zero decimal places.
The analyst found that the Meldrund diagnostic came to 40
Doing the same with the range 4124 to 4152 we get 29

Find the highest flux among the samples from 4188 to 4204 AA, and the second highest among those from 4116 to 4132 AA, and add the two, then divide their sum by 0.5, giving 75.0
